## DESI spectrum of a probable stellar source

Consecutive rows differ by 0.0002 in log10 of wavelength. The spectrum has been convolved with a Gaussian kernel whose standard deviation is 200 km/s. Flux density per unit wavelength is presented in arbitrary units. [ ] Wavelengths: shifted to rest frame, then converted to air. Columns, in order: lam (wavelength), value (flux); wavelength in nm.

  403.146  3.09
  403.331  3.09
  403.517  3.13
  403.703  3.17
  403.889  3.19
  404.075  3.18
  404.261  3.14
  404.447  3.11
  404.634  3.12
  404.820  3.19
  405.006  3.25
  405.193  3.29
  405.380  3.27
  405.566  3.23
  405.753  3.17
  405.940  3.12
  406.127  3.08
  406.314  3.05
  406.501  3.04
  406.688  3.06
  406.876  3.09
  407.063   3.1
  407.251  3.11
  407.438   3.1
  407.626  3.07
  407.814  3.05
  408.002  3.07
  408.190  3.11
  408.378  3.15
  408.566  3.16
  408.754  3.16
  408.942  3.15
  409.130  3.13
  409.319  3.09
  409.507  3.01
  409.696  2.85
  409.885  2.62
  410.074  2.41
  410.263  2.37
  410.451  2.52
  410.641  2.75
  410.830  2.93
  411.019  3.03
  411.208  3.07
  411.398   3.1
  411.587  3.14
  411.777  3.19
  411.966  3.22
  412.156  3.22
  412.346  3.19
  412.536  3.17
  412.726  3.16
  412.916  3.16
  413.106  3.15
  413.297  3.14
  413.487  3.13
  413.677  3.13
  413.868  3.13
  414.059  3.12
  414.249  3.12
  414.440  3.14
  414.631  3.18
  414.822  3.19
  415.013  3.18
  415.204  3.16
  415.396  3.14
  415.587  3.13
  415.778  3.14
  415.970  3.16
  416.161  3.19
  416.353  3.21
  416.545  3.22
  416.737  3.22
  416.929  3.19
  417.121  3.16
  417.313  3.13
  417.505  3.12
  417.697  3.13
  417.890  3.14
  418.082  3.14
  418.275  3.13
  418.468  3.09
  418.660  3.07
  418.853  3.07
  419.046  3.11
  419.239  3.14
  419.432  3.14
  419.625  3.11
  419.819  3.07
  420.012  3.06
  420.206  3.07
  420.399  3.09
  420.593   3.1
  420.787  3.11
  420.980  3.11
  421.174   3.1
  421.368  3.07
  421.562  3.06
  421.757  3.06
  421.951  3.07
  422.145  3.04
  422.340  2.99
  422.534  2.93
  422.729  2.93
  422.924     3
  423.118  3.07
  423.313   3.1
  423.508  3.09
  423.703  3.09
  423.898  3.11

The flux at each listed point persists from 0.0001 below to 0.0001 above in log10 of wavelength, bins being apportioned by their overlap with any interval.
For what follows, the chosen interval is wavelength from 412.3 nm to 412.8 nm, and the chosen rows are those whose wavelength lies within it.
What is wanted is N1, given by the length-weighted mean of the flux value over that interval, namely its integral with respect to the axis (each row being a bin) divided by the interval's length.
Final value 3.17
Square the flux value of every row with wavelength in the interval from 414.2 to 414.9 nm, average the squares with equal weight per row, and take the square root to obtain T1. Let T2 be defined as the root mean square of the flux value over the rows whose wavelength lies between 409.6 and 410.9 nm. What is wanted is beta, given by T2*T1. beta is 8.35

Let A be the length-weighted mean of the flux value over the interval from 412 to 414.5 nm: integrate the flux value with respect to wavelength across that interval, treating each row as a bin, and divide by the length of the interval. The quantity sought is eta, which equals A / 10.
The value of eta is 0.315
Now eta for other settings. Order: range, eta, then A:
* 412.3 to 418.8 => 0.315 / 3.15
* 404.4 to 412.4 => 0.305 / 3.05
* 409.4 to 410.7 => 0.265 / 2.65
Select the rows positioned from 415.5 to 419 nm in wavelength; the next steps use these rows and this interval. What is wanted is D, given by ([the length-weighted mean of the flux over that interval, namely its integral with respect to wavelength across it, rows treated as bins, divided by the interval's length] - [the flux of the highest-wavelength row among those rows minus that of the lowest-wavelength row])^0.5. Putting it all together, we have 1.79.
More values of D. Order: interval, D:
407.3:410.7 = 1.81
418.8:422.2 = 1.77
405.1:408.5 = 1.81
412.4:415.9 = 1.78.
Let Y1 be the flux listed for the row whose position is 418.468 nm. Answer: 3.09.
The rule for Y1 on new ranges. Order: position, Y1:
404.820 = 3.19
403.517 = 3.13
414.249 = 3.12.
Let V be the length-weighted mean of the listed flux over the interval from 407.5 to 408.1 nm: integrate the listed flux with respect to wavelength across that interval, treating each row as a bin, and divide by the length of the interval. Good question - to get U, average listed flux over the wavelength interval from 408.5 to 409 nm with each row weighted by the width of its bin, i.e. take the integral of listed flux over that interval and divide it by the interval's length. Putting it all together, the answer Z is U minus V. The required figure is 0.10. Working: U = 3.16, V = 3.06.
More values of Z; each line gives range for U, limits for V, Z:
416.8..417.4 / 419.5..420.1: 0.08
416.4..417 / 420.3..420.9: 0.10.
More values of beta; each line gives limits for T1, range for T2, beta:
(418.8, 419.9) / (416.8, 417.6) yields 9.79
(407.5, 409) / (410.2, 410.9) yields 8.26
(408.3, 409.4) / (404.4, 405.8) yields 10.06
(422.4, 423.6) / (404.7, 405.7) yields 9.81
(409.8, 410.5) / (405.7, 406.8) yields 7.66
